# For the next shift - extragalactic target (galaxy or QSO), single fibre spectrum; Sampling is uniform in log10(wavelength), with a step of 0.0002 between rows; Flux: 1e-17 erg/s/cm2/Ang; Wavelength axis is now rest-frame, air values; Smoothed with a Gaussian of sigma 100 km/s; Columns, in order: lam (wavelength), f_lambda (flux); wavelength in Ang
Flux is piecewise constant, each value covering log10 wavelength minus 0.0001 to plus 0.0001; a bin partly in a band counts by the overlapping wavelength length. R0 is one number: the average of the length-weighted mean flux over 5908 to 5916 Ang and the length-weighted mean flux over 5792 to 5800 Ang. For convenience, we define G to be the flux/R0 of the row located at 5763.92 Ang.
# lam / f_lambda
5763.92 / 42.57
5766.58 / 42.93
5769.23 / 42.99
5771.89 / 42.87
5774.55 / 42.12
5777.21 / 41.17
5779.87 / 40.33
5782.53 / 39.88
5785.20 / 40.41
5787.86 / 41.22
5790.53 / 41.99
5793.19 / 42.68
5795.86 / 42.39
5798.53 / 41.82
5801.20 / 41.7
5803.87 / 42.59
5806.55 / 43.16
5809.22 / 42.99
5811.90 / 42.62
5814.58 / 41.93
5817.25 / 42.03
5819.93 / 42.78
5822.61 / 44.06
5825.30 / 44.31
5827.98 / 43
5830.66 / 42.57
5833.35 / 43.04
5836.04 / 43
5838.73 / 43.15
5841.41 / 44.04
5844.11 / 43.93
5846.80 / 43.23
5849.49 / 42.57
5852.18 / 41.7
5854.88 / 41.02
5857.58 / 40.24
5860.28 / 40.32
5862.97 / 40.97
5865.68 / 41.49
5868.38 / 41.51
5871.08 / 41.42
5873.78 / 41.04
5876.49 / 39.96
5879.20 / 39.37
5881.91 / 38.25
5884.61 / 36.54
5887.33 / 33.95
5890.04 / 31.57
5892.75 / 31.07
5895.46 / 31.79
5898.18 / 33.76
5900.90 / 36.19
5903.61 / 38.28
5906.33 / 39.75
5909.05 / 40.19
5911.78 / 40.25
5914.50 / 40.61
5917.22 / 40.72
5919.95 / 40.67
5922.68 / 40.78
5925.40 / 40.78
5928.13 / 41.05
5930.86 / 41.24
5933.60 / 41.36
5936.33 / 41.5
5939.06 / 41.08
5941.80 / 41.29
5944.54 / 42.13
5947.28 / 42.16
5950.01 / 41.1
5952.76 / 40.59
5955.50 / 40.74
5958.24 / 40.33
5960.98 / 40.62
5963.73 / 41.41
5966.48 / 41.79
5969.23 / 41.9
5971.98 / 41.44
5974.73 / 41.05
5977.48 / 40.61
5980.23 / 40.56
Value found 1.03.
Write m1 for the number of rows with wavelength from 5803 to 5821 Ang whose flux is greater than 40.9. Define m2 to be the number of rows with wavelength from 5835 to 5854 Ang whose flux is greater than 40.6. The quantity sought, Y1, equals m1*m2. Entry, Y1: 49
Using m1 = 7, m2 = 7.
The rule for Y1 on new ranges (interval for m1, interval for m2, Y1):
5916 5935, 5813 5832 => 21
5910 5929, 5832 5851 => 7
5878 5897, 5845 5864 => 0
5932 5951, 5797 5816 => 49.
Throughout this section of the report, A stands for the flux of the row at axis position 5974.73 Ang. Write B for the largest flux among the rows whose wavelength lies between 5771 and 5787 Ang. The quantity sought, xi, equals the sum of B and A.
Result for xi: 83.9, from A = 41.05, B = 42.87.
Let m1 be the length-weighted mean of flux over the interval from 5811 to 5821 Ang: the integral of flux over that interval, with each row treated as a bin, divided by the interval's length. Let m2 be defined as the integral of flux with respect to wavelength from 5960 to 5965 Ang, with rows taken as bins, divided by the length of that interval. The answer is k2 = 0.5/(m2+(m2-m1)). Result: 0.0126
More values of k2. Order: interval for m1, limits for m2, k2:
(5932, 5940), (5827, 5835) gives 0.0113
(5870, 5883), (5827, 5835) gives 0.0109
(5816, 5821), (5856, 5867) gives 0.0128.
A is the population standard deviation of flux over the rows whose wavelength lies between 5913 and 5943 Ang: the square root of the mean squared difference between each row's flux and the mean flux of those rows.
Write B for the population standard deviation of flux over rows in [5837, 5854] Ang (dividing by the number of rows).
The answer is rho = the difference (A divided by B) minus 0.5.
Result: -0.1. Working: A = 0.30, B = 0.80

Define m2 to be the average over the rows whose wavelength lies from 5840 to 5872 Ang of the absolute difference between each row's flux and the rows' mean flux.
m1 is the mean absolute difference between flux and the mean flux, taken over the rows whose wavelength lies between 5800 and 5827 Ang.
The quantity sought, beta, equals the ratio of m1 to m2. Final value 0.6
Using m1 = 0.7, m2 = 1.0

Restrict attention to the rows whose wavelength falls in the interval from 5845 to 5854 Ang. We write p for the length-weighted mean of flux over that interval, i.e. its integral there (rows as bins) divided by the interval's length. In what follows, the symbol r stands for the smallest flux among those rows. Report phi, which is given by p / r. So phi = 1.02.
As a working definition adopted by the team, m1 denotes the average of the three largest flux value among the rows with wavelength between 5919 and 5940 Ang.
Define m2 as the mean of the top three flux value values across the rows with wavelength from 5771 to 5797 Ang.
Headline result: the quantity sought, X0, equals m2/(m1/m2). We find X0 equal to 44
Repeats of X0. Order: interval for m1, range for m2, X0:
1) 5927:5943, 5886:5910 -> 38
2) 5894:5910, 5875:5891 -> 39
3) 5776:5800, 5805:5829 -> 45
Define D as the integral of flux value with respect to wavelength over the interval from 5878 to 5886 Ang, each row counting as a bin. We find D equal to 304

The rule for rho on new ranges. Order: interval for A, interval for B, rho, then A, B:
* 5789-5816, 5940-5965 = 0.3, 0.48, 0.62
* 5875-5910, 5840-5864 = 1.8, 3.28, 1.40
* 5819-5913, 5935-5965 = 5.9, 3.68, 0.57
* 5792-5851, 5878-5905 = -0.3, 0.71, 2.90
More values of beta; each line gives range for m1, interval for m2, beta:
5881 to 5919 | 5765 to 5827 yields 3.6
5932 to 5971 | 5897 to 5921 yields 0.2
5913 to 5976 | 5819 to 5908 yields 0.1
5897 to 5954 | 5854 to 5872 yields 3.0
